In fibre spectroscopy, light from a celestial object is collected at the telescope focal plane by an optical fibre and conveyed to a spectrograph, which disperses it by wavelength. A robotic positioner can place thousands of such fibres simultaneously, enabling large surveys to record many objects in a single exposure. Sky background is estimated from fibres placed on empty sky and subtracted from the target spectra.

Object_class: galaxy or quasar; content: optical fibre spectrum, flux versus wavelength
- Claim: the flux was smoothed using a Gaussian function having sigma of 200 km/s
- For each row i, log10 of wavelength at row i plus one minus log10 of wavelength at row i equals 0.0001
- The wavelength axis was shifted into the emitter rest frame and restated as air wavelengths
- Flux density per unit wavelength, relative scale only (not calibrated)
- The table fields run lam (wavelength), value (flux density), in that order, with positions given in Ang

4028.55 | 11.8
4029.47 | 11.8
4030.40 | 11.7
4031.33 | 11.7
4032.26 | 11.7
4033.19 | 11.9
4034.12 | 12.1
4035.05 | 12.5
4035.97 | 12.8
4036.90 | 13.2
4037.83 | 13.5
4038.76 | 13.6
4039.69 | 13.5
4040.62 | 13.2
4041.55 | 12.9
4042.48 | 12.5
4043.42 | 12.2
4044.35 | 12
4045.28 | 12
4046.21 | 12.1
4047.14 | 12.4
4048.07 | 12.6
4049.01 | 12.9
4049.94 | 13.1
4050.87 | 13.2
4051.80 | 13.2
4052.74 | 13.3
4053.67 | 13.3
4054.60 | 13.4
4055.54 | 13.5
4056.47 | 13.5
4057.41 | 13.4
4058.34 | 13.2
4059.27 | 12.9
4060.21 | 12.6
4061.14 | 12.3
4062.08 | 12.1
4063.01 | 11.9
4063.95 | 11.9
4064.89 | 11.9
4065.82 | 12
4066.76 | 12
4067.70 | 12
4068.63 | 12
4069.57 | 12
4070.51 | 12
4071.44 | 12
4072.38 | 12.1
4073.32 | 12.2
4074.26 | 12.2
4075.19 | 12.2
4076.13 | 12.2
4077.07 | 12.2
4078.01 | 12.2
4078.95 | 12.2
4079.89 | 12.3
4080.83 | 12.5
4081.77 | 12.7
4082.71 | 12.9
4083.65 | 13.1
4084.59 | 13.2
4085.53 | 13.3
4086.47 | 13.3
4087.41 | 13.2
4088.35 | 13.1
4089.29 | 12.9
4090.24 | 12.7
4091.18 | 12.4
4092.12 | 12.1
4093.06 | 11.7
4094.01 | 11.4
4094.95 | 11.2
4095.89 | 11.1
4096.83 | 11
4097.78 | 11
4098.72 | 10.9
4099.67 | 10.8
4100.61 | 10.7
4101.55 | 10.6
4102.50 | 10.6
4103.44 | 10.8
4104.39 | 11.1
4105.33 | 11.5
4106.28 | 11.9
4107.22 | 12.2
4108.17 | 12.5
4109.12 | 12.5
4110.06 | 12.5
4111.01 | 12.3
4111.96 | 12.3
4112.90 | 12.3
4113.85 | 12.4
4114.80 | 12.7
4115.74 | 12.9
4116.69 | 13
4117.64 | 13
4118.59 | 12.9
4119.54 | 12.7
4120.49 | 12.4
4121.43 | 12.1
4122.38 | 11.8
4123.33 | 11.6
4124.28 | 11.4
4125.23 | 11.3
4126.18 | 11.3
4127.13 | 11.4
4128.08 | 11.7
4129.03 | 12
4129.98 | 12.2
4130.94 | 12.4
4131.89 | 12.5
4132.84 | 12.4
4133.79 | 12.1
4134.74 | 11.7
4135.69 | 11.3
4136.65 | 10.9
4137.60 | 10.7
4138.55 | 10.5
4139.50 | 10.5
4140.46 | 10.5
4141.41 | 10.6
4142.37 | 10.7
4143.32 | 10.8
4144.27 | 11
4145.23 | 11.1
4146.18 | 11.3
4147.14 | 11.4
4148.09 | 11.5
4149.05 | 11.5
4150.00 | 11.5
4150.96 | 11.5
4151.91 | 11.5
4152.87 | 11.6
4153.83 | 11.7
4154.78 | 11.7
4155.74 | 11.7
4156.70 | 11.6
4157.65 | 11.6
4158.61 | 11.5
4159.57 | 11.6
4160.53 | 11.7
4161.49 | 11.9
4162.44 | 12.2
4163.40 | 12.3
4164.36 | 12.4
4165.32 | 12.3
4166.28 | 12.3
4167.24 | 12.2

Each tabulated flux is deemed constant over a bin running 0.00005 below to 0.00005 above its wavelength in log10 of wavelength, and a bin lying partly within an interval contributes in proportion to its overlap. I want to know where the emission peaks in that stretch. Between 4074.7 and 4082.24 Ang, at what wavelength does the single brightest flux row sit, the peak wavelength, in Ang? 4081.77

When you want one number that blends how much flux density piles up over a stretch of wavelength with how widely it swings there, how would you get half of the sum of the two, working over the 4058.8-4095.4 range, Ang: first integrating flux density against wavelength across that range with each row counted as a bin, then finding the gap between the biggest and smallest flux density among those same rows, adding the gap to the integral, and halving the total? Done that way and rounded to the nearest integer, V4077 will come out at 227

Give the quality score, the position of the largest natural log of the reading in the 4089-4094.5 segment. 4089.29 Ang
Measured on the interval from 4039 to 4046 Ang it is 4039.69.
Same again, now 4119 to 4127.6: 4119.54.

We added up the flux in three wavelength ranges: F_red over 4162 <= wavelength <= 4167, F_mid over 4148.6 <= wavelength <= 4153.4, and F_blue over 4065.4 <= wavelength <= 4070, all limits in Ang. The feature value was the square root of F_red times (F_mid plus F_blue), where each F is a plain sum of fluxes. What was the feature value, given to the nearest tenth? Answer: 85.0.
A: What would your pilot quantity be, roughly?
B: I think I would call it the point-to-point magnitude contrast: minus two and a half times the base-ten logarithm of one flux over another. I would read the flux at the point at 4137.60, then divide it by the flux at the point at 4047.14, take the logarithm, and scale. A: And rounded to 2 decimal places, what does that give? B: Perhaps 0.16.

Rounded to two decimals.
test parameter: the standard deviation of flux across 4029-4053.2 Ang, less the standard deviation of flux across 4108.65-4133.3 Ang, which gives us 0.11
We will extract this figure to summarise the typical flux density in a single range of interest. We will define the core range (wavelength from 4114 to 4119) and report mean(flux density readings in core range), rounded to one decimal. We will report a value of 12.9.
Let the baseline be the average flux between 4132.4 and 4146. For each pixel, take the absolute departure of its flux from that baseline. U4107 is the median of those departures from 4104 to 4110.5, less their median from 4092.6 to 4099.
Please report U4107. 1.0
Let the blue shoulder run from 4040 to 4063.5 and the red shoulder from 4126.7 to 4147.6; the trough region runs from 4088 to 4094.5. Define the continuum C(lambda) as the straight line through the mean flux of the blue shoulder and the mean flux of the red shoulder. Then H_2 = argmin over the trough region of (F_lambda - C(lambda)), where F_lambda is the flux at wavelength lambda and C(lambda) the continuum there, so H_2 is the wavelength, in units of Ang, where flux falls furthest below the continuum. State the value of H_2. 4094.01 Ang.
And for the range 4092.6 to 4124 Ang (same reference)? 4101.55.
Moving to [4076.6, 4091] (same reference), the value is 4077.07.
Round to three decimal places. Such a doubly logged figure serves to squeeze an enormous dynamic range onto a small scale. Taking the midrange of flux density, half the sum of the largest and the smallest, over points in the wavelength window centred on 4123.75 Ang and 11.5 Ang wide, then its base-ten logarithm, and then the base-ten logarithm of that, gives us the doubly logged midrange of 0.035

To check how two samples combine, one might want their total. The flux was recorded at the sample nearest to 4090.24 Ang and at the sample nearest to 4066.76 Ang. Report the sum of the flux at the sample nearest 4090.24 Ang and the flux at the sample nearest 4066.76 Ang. 24.7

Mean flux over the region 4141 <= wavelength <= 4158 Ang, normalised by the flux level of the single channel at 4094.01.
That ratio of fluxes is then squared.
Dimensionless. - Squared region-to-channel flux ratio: 0.99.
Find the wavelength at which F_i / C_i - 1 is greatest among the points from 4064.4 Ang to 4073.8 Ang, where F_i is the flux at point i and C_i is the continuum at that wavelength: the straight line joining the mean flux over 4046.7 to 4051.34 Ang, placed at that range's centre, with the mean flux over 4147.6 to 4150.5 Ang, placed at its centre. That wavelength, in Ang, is 4073.32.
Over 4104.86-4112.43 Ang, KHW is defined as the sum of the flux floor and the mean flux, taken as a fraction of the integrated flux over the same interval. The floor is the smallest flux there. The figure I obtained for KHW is 0.257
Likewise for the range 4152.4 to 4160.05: 0.260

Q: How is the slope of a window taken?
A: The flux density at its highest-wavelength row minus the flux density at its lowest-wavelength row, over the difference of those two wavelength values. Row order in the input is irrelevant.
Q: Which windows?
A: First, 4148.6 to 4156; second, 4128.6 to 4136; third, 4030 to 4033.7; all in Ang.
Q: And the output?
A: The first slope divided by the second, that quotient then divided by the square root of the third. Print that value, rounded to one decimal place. -1.1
